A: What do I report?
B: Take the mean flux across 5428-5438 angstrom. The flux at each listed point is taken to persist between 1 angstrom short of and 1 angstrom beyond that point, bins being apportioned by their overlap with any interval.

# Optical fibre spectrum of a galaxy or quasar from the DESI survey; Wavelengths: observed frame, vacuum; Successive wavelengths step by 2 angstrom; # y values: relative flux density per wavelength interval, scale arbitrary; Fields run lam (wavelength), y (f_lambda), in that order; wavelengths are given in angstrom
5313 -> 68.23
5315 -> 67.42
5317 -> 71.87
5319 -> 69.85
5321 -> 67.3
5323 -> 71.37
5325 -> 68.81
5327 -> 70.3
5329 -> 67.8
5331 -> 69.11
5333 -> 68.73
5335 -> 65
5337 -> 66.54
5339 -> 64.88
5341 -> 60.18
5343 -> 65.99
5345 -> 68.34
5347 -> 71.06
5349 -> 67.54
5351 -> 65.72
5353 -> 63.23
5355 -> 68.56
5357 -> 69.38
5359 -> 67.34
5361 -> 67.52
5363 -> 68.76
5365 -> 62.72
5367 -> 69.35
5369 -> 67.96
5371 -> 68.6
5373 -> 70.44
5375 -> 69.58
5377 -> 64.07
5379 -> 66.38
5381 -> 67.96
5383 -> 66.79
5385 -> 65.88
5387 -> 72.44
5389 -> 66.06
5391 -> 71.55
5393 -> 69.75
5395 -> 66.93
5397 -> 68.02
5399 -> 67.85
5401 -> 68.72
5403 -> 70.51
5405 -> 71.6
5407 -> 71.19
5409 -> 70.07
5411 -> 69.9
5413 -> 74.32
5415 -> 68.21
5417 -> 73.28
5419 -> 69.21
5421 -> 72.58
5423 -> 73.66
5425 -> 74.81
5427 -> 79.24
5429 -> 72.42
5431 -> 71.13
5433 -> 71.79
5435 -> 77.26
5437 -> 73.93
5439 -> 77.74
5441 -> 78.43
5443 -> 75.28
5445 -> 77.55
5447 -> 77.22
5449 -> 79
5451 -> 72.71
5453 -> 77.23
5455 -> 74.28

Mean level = 73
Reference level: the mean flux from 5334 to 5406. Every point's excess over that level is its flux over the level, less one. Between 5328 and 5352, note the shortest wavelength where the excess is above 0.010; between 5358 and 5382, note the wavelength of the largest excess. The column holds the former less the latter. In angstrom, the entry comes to -42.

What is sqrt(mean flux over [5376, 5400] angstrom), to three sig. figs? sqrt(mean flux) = 8.23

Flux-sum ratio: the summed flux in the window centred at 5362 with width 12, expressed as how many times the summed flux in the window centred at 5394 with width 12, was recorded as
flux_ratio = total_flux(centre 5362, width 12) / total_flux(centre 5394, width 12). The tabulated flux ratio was 0.99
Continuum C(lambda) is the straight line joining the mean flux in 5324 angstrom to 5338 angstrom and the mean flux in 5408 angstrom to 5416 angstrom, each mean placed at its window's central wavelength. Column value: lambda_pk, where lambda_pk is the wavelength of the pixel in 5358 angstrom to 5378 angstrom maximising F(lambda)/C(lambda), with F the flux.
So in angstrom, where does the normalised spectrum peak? 5373 angstrom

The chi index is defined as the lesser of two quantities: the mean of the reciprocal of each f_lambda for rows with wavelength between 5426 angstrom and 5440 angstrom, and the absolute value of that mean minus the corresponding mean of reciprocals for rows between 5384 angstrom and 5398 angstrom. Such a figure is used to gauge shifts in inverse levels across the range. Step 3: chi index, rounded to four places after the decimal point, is 0.0012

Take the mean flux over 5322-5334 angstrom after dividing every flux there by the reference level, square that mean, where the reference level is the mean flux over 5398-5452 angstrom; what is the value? 0.895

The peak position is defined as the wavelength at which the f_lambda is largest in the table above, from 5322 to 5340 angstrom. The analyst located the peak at 5323 angstrom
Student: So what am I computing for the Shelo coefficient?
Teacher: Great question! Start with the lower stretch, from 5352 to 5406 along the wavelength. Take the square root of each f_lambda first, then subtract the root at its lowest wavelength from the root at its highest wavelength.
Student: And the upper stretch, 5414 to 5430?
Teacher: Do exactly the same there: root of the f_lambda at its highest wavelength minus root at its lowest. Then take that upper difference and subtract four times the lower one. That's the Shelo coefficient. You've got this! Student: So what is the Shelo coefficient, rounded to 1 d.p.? -1.8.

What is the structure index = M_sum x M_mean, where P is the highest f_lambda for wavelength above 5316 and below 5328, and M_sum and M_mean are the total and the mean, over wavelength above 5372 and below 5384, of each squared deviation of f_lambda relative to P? 3237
